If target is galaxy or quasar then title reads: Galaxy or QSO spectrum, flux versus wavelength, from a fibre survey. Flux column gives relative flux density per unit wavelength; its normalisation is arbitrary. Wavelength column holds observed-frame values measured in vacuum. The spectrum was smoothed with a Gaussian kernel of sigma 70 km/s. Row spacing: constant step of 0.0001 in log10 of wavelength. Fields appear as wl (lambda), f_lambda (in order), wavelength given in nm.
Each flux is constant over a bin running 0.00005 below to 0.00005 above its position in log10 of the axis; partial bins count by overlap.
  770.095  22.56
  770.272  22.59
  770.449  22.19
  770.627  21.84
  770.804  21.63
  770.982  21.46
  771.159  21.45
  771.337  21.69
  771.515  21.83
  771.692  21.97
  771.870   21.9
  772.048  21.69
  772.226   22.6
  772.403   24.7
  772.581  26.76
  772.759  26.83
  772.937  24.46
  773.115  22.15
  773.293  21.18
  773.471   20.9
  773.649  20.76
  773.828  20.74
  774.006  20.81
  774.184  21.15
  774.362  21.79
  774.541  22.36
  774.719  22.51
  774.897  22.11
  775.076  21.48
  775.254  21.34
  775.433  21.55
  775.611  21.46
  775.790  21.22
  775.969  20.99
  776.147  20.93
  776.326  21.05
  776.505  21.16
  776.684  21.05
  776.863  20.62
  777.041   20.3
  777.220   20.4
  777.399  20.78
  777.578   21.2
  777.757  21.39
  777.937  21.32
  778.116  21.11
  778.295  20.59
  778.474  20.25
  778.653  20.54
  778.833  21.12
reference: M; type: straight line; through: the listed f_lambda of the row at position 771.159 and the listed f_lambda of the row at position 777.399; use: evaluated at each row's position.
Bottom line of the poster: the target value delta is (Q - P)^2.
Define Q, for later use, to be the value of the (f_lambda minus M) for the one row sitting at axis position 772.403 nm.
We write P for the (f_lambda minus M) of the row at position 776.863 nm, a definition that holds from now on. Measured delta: 13.0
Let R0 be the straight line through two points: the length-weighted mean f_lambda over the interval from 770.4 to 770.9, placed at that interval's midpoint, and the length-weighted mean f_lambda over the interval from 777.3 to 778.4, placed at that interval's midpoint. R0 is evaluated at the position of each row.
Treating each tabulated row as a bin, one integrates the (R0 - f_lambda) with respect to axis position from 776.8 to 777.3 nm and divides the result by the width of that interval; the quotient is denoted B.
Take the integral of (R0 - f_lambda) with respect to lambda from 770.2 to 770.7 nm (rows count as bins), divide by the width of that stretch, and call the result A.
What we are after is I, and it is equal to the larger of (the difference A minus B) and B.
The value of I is 0.7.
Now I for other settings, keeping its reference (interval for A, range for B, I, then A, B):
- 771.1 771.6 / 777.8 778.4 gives 0.1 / 0.1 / 0.00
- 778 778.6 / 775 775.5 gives 0.4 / 0.3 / -0.12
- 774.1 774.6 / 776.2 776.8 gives 0.1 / -0.3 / 0.13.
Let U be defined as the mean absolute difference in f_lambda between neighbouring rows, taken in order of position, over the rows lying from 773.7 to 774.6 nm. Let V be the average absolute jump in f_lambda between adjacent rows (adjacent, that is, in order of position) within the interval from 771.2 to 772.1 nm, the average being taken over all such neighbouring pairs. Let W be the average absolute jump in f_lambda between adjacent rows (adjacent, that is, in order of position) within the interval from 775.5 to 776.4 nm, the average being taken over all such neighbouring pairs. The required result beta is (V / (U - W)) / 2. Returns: 0.3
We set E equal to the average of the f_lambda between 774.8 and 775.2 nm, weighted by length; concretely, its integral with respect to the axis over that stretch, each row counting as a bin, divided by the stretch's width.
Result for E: 21.79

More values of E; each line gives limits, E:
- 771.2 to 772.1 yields 21.79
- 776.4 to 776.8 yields 21.04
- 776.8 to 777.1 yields 20.52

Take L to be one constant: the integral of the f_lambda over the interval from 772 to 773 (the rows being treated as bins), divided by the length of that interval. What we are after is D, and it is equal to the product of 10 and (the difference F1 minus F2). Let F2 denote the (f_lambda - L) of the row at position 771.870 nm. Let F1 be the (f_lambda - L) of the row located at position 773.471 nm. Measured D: -10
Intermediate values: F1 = -3.73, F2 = -2.7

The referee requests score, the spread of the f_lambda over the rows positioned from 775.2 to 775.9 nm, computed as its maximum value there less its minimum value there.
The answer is 0.3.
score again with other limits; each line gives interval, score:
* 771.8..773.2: 5.1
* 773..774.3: 1.4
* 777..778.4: 1.1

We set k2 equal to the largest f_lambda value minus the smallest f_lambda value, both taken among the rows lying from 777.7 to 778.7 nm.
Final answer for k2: 1.1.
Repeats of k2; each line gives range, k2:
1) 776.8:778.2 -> 1.1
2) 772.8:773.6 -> 3.6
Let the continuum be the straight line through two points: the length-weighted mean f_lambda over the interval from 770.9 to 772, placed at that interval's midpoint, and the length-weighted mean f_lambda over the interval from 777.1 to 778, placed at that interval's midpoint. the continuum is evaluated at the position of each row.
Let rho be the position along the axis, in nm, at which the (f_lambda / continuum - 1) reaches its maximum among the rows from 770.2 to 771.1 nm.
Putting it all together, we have 770.272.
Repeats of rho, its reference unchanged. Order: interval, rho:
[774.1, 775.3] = 774.719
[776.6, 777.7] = 777.578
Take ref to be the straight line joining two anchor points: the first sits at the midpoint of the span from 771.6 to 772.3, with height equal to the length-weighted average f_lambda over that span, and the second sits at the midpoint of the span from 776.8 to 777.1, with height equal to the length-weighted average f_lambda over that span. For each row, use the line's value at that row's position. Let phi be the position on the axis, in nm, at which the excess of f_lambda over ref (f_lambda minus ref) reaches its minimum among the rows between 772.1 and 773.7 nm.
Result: 773.649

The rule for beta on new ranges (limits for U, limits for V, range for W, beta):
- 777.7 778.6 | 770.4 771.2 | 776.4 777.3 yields 2.1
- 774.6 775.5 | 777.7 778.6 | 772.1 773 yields -0.1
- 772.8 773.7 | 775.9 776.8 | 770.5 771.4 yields 0.1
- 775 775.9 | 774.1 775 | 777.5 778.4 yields -2.8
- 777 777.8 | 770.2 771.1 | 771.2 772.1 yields 1.1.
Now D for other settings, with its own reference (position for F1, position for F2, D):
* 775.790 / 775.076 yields -3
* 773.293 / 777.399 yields 4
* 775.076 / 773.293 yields 3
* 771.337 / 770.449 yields -5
